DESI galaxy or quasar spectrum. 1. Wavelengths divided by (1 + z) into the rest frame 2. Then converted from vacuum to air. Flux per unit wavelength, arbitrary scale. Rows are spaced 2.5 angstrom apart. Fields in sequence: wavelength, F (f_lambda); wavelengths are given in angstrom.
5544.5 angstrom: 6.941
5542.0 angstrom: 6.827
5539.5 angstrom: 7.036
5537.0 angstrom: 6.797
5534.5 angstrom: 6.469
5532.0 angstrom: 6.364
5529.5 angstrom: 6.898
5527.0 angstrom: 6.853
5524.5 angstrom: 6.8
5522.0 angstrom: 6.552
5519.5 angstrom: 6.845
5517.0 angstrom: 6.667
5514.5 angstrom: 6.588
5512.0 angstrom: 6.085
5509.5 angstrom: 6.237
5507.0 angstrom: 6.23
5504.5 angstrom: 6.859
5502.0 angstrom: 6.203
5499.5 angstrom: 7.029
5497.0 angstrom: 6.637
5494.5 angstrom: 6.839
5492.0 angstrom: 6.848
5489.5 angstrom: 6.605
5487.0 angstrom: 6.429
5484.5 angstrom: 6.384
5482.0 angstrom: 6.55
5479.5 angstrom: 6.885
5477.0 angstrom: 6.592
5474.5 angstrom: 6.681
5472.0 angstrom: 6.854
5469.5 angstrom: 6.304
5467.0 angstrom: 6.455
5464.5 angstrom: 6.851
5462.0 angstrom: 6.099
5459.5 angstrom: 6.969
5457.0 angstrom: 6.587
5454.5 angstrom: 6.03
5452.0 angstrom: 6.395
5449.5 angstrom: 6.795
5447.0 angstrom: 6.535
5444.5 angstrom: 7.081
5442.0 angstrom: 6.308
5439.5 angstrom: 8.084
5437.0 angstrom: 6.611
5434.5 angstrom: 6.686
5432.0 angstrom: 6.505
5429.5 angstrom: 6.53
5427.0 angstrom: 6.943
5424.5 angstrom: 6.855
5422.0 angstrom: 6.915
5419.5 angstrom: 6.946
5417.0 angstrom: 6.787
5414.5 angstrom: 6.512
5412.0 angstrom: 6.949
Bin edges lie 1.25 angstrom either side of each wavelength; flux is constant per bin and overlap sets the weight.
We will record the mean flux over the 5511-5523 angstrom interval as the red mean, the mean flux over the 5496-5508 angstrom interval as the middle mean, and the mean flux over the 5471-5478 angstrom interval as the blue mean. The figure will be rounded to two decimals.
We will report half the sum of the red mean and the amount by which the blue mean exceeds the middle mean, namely 3.33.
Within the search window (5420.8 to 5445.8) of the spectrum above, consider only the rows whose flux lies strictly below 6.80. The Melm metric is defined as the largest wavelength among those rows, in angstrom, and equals 5442.0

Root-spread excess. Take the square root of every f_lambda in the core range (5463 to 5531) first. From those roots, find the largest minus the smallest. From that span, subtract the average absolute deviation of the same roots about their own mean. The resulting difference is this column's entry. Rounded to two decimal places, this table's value 0.14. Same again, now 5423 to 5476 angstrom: 0.33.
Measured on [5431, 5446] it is 0.24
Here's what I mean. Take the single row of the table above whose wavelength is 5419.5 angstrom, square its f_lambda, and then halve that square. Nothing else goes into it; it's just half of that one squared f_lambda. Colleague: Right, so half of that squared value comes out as 24.1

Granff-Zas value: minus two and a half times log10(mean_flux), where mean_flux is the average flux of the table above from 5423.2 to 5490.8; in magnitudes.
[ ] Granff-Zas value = -2.06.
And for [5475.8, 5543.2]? -2.05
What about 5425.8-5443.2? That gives -2.08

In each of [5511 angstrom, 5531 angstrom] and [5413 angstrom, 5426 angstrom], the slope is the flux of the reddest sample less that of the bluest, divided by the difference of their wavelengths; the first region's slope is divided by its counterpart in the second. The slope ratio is 1.4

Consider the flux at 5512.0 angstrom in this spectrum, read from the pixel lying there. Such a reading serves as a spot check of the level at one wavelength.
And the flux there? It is 6.085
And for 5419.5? 6.946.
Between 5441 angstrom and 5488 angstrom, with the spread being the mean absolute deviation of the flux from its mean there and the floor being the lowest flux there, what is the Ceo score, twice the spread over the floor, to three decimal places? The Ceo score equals 0.076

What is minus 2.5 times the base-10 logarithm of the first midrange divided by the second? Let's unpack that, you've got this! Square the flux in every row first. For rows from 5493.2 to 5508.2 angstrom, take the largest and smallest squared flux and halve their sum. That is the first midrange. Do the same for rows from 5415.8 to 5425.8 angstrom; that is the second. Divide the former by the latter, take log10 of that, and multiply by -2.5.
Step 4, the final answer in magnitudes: 0.08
